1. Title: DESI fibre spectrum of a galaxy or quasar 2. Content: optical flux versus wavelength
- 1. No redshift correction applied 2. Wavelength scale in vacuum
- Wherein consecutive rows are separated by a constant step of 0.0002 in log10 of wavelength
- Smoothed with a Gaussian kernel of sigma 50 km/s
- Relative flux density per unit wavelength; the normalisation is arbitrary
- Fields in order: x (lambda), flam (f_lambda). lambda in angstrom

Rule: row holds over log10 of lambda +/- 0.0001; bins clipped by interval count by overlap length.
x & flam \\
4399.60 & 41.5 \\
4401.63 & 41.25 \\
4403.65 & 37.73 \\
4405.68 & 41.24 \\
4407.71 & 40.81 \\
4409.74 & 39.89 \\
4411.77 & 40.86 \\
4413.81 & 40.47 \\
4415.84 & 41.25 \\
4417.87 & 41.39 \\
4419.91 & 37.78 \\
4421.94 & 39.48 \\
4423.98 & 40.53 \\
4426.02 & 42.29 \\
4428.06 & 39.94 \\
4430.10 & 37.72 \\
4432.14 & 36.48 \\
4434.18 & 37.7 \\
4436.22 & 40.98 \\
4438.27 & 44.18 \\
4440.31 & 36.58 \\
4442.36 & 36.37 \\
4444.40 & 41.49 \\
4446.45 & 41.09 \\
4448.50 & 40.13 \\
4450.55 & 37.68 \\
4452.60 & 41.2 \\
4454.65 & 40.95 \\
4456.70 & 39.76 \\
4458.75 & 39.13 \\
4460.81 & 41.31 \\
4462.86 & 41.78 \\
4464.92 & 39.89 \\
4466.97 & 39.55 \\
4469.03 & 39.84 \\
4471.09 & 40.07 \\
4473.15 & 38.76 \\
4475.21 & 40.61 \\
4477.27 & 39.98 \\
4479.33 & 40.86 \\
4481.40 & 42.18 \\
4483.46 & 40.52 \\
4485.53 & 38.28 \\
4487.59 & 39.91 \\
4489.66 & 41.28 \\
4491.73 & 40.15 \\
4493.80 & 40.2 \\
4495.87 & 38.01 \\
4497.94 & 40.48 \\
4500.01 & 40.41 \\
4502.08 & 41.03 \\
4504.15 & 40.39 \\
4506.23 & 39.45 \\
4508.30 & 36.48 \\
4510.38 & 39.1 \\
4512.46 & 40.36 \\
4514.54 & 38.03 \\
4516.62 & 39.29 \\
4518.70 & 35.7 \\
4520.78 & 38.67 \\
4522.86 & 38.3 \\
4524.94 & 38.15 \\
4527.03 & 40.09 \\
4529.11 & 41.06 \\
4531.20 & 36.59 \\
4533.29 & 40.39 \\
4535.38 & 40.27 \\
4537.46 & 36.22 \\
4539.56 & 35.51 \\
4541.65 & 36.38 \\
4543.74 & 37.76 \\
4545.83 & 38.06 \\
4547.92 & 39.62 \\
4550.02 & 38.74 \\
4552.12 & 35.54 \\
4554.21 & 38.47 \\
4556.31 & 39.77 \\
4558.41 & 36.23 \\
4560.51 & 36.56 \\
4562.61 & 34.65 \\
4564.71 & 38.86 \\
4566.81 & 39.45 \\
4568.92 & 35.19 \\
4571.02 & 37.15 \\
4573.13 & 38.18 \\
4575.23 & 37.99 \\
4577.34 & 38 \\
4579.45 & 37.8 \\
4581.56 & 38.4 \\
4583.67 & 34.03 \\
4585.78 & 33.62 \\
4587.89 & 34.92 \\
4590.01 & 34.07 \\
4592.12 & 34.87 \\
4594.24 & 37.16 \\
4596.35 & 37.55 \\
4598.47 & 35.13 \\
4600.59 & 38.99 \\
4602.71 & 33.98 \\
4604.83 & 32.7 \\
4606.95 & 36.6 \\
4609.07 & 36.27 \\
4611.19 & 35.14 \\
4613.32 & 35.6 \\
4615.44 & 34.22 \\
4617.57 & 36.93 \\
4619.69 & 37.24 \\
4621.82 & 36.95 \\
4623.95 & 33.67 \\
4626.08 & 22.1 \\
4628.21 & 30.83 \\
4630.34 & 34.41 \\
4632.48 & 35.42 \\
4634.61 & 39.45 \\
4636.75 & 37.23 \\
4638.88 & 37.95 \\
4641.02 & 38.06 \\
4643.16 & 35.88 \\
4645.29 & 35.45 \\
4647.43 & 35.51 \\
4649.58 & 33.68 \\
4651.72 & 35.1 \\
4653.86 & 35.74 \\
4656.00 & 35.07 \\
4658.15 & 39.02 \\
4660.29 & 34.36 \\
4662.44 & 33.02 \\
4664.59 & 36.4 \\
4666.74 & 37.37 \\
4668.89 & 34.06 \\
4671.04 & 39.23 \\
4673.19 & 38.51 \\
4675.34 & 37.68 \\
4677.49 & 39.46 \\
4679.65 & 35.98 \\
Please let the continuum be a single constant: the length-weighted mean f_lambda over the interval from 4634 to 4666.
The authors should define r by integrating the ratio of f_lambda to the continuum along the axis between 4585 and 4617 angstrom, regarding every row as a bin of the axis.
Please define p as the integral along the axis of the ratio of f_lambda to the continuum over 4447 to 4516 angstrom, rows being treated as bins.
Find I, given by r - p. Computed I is -45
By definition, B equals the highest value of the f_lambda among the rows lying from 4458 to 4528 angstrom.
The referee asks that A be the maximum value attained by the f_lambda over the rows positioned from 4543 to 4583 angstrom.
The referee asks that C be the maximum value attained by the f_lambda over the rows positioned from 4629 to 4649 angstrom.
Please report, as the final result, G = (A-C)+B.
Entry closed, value 42.5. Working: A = 39.77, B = 42.18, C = 39.45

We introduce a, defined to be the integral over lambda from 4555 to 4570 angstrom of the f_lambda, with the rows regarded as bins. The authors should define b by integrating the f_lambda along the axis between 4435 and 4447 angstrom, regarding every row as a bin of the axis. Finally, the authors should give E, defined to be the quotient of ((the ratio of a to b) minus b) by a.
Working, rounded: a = 559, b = 480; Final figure -0.9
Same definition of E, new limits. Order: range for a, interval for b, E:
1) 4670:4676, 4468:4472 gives -0.7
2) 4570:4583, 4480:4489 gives -0.7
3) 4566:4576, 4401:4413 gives -1.3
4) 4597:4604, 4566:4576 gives -1.5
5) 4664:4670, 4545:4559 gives -2.5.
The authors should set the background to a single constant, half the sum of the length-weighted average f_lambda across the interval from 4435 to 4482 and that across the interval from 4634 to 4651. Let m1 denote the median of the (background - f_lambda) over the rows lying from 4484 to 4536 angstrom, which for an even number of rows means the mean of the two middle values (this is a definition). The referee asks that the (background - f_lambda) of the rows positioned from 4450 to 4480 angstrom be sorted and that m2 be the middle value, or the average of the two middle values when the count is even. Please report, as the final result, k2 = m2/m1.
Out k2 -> 1.0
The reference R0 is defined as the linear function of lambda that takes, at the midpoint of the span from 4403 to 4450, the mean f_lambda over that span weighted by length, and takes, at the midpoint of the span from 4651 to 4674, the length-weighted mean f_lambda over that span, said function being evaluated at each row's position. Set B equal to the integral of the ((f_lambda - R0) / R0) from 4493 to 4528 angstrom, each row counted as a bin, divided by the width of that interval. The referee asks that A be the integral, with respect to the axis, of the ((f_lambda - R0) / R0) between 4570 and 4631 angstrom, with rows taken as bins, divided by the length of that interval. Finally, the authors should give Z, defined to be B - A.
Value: 0.062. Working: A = -0.049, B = 0.01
